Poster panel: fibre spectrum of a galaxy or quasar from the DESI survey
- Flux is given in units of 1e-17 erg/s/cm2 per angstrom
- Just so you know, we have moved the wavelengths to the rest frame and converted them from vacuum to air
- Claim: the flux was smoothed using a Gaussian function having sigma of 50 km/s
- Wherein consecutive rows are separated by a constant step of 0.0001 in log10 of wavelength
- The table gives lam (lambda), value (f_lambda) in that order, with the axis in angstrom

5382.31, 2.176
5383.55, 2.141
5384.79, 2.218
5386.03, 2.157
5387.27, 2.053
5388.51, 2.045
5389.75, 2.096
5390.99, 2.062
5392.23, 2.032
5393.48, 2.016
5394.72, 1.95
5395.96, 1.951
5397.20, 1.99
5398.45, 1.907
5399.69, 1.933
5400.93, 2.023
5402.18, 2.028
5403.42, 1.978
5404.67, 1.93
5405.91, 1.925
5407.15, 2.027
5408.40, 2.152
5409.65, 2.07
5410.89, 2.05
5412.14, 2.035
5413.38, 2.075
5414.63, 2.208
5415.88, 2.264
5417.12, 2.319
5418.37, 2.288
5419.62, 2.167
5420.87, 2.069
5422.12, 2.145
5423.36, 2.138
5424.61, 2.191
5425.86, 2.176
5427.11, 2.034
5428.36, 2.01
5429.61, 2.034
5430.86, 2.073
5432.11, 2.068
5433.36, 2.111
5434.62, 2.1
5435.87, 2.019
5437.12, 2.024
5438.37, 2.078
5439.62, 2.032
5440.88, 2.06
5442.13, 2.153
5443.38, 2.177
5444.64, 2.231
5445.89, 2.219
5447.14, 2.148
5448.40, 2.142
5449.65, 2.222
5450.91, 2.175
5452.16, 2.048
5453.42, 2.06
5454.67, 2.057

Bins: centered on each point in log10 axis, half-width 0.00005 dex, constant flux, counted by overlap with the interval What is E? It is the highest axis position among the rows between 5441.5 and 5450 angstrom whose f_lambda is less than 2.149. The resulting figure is 5448.40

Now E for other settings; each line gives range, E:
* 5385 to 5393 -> 5392.23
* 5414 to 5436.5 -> 5435.87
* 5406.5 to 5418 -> 5413.38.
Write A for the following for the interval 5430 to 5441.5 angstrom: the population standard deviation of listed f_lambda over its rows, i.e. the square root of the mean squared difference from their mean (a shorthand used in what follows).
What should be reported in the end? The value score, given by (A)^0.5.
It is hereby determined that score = 0.18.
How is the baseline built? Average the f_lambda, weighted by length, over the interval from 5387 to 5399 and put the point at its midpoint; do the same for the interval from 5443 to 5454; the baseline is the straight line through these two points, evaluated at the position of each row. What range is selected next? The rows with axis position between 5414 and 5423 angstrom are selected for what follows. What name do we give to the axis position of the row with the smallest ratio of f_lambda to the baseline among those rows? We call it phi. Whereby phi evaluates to 5420.87 angstrom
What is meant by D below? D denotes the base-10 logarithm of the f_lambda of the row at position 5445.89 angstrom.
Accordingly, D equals 0.35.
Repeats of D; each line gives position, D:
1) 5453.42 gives 0.31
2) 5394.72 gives 0.29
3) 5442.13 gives 0.33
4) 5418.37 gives 0.36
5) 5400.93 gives 0.31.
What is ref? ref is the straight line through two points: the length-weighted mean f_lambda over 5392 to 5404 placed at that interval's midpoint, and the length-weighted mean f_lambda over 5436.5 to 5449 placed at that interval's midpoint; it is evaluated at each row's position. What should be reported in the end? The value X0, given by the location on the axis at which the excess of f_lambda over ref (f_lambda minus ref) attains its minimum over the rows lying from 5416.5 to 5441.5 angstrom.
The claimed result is 5435.87 angstrom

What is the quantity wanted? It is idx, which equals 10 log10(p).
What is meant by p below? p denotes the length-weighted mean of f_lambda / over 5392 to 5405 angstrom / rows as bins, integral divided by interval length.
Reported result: 2.95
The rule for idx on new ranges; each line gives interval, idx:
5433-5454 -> 3.26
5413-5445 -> 3.27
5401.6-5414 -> 3.07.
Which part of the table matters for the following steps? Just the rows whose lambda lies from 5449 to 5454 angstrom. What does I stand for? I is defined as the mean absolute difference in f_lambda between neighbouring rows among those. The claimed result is 0.062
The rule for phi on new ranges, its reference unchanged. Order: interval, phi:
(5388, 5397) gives 5395.96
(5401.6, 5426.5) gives 5405.91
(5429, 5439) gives 5435.87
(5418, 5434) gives 5428.36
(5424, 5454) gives 5452.16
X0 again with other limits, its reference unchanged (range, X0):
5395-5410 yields 5405.91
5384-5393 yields 5392.23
